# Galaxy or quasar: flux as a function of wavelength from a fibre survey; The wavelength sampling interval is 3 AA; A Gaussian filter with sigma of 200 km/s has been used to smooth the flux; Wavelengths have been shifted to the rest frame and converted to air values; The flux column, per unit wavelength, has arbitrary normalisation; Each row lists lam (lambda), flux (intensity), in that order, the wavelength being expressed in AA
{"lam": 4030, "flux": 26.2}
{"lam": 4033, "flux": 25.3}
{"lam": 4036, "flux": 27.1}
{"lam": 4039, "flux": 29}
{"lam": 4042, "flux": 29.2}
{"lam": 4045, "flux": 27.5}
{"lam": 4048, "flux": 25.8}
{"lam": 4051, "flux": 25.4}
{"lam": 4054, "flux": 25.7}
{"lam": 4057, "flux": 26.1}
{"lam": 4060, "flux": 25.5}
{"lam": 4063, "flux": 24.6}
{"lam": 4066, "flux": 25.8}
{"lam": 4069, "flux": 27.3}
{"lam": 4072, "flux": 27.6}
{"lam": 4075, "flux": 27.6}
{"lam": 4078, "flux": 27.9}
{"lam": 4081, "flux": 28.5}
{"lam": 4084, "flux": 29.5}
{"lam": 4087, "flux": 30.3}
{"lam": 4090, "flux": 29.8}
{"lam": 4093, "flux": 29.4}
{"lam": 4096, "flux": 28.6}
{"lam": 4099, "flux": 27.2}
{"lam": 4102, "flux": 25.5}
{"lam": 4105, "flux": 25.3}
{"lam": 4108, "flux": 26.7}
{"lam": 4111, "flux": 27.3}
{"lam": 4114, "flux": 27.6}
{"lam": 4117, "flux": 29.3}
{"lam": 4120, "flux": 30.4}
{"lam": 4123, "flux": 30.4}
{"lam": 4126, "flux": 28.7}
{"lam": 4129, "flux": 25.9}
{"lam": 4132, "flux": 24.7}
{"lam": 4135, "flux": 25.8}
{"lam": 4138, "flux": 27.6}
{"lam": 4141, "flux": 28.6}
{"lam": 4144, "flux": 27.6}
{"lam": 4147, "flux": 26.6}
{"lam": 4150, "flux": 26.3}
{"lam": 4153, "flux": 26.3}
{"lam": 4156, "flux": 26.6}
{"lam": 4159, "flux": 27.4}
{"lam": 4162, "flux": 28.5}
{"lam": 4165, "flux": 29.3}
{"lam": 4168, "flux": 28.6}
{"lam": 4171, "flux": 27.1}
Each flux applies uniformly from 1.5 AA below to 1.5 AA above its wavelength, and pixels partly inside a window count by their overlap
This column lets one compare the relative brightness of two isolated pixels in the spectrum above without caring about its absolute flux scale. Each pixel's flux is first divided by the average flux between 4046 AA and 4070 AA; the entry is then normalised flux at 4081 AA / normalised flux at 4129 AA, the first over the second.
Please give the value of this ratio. 1.10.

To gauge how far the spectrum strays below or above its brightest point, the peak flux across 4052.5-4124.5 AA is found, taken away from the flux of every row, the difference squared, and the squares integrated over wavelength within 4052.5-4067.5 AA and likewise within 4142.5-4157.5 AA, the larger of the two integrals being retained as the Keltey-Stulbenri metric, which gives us 358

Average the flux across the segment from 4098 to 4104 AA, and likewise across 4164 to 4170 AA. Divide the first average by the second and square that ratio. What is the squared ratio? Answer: 0.83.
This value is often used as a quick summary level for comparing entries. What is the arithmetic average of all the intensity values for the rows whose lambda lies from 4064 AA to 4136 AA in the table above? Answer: 27.8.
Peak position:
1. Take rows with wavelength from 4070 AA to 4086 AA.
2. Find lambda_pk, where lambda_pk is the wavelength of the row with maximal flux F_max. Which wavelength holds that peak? 4084 AA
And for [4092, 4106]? 4093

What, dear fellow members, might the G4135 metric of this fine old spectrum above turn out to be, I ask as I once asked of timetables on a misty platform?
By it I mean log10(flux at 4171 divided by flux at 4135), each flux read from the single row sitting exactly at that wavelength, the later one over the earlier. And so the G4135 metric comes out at 0.021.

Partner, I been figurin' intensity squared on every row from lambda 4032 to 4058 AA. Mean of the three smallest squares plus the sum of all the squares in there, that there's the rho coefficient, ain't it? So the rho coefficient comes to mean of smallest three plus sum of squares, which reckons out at 7125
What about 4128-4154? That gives 7028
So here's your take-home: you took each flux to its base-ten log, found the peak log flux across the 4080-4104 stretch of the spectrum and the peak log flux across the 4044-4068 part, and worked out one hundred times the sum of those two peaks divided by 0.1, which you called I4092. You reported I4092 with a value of 2921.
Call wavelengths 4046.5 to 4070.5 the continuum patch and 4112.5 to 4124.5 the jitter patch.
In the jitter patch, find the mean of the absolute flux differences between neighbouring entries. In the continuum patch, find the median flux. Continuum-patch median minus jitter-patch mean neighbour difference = 24.8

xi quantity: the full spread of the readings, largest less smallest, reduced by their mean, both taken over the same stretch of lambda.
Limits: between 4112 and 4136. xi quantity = -22.2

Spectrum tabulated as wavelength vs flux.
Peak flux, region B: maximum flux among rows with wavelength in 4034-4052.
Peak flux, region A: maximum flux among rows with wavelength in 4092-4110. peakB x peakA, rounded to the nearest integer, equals 858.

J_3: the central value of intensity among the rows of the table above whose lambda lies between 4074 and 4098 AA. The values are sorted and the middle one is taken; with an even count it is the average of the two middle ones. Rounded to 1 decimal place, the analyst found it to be 29.0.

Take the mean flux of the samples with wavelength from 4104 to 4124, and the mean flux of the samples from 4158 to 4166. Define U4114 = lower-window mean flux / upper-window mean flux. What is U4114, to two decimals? 0.99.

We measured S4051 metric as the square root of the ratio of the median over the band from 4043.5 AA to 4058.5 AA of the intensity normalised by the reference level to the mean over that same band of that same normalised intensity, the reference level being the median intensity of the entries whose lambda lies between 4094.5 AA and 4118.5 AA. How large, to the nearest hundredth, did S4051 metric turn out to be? 0.99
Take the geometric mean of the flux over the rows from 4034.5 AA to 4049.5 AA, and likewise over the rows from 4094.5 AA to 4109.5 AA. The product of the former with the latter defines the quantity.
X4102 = 737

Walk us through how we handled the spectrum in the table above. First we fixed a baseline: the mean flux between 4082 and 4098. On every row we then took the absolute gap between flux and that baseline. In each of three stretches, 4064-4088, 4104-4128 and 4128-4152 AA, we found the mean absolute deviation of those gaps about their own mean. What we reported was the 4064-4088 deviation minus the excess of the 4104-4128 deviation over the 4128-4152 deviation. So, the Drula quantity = 0.72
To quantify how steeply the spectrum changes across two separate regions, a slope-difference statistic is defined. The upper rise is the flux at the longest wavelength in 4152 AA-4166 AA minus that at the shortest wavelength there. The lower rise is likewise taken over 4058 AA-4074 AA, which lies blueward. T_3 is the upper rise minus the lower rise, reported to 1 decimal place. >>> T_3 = 0.9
